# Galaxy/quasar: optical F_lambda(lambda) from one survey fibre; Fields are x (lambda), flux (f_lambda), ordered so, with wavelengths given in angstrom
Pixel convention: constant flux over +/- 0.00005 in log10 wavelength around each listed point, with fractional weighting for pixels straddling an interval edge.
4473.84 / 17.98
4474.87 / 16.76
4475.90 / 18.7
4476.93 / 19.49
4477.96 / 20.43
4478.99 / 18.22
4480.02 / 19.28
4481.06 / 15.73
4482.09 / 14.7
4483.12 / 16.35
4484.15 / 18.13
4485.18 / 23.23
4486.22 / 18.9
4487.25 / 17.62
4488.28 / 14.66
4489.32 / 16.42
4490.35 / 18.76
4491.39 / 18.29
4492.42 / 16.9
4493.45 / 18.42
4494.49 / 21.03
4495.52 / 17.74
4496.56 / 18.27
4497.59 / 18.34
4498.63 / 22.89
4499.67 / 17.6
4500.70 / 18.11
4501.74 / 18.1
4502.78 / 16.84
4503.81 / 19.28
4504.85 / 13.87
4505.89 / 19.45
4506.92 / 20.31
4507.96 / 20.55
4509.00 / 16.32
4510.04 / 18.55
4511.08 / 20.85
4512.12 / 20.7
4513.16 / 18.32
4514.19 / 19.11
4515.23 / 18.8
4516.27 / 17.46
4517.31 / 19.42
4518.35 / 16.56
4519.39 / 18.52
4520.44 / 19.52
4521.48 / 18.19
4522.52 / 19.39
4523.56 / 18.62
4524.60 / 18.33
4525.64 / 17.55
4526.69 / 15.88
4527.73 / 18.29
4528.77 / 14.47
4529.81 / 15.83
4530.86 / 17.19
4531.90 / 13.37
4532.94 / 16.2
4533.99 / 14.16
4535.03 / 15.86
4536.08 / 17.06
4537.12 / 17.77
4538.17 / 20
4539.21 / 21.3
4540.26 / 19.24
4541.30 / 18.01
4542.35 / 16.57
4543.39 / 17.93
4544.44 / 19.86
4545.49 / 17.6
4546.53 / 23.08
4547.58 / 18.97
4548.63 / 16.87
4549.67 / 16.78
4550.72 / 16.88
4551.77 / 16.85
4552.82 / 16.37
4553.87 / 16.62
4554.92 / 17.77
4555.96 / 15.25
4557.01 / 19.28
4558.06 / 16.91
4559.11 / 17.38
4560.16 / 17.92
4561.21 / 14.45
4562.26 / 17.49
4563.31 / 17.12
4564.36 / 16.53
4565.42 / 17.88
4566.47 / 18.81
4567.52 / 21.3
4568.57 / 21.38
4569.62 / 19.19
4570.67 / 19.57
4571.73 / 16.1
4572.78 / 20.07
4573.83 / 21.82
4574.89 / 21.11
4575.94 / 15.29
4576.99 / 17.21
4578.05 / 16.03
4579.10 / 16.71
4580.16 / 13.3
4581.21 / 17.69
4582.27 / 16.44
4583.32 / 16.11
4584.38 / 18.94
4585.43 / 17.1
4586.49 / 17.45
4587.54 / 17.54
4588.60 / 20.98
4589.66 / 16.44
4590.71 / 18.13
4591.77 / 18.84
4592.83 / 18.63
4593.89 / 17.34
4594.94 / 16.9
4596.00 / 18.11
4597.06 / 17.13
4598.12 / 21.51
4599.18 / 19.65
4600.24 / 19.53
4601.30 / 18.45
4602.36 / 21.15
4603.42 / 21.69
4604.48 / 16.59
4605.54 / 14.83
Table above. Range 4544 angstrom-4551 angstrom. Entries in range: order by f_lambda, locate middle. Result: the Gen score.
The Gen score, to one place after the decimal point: 17.6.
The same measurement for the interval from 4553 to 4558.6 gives 16.9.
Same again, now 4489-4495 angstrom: 18.4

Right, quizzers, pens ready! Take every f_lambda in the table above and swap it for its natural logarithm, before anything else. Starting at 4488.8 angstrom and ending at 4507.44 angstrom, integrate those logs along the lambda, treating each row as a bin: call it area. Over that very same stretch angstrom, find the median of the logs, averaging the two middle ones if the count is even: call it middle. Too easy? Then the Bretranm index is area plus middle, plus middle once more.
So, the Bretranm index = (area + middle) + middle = 60.0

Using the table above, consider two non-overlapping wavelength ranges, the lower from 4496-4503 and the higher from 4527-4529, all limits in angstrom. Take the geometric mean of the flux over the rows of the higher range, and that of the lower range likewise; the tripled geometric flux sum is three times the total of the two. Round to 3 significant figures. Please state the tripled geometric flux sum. 104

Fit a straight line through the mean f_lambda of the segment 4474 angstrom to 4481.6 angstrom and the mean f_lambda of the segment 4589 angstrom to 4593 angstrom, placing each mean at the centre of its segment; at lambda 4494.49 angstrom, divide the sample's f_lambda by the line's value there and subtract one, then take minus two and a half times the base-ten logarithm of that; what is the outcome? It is 2.1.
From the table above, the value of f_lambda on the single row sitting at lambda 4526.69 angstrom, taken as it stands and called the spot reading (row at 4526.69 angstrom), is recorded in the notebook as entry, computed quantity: 15.88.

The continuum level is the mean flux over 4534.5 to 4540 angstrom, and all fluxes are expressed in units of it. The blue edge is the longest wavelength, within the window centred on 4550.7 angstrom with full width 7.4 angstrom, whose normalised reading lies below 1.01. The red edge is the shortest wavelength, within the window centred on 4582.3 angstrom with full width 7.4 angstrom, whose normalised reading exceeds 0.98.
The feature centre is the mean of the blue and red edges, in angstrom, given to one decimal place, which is 4569.1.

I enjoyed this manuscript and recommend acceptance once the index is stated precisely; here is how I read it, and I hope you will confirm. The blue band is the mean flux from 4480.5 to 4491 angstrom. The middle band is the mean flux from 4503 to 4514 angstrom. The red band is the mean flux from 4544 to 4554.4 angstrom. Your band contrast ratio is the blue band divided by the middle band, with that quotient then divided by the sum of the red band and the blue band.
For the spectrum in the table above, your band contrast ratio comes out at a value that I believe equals 0.0262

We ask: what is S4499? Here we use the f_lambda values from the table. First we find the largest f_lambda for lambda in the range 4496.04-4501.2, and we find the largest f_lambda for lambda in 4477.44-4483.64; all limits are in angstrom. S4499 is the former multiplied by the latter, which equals 468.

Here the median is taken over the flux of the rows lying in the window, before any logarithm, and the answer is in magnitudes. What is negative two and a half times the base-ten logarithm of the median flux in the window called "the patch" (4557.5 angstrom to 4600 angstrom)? -3.11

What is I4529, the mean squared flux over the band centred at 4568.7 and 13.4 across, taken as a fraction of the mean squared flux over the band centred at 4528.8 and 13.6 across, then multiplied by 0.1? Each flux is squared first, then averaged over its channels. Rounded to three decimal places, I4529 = 0.133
